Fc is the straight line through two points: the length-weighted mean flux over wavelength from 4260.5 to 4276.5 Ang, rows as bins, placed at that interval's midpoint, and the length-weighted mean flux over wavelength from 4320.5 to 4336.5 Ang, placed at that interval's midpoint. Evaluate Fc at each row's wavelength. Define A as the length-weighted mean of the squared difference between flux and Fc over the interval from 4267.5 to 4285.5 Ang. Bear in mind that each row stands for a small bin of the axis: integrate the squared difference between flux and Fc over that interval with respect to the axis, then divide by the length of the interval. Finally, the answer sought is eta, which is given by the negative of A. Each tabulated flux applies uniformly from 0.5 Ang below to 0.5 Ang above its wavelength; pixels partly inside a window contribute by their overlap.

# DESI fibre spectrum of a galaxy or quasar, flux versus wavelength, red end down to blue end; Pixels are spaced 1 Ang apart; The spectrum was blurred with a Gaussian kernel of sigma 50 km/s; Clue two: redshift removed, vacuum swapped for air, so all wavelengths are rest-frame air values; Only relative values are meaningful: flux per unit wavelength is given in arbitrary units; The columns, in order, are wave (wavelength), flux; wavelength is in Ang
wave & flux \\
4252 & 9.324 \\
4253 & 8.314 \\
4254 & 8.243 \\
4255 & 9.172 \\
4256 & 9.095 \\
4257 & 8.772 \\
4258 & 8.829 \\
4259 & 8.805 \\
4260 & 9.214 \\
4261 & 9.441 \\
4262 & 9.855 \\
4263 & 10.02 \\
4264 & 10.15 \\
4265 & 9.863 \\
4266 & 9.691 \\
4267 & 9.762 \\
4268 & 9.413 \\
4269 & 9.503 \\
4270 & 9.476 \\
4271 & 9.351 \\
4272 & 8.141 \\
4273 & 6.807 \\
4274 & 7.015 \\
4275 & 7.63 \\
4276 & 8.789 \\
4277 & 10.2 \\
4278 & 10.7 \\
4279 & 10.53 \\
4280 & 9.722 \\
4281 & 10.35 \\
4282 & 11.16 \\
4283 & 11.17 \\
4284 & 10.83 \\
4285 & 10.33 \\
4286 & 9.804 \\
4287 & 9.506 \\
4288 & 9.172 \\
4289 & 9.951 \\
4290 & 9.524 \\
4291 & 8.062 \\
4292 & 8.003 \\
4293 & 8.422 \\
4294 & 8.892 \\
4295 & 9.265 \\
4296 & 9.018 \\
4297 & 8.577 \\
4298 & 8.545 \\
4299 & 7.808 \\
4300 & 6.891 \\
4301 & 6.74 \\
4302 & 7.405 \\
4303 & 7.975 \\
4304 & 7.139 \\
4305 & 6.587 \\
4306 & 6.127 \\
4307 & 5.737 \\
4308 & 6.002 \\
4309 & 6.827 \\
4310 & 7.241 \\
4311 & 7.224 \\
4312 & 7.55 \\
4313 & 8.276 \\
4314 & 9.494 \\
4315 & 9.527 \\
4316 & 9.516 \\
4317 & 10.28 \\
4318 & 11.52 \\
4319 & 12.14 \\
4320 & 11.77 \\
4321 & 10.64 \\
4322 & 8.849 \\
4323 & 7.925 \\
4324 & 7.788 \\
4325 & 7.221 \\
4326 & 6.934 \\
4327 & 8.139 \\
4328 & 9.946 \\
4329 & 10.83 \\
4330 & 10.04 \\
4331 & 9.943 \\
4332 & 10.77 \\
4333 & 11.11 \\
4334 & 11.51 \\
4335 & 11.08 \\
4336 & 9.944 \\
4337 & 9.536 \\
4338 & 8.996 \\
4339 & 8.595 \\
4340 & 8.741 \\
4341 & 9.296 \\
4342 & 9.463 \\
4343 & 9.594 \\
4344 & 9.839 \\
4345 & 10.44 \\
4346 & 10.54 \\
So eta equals -1.8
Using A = 1.8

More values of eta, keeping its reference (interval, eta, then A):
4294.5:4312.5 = -4.9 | 4.9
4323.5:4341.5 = -1.7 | 1.7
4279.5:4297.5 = -1.1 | 1.1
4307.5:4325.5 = -3.4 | 3.4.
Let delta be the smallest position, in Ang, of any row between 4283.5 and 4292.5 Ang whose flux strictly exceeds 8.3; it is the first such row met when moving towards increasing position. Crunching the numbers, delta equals 4284 Ang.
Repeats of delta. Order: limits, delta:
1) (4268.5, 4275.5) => 4269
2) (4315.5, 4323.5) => 4316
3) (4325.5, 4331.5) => 4328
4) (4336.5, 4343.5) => 4337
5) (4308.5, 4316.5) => 4314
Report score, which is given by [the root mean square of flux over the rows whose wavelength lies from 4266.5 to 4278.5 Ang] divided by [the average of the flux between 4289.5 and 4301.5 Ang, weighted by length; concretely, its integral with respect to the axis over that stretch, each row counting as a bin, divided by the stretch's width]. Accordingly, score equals 1.08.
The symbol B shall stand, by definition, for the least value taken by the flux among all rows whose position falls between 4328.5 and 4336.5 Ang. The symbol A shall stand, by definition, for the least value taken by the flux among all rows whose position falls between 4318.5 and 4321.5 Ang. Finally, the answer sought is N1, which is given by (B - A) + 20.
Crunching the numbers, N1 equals 19.3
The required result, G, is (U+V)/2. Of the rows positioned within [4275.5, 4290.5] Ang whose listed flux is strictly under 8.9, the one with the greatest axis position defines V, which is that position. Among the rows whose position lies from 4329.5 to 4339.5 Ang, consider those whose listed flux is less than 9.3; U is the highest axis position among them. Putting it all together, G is 4307.5 Ang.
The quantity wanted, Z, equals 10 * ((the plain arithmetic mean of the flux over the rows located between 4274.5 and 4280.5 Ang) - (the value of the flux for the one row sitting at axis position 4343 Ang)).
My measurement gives 0.0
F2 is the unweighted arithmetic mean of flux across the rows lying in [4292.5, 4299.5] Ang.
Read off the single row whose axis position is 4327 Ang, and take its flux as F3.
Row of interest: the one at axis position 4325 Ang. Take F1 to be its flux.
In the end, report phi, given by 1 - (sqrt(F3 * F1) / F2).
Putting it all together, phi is 0.11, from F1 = 7.221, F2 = 8.6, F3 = 8.139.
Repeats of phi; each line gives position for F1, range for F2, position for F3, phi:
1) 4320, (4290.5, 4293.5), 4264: -0.34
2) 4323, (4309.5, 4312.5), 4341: -0.17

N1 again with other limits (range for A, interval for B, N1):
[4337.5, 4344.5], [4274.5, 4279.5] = 19.0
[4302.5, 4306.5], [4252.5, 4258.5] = 22.1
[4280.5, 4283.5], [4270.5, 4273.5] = 16.5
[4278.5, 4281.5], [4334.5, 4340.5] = 18.9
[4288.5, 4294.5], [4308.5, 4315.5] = 18.8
